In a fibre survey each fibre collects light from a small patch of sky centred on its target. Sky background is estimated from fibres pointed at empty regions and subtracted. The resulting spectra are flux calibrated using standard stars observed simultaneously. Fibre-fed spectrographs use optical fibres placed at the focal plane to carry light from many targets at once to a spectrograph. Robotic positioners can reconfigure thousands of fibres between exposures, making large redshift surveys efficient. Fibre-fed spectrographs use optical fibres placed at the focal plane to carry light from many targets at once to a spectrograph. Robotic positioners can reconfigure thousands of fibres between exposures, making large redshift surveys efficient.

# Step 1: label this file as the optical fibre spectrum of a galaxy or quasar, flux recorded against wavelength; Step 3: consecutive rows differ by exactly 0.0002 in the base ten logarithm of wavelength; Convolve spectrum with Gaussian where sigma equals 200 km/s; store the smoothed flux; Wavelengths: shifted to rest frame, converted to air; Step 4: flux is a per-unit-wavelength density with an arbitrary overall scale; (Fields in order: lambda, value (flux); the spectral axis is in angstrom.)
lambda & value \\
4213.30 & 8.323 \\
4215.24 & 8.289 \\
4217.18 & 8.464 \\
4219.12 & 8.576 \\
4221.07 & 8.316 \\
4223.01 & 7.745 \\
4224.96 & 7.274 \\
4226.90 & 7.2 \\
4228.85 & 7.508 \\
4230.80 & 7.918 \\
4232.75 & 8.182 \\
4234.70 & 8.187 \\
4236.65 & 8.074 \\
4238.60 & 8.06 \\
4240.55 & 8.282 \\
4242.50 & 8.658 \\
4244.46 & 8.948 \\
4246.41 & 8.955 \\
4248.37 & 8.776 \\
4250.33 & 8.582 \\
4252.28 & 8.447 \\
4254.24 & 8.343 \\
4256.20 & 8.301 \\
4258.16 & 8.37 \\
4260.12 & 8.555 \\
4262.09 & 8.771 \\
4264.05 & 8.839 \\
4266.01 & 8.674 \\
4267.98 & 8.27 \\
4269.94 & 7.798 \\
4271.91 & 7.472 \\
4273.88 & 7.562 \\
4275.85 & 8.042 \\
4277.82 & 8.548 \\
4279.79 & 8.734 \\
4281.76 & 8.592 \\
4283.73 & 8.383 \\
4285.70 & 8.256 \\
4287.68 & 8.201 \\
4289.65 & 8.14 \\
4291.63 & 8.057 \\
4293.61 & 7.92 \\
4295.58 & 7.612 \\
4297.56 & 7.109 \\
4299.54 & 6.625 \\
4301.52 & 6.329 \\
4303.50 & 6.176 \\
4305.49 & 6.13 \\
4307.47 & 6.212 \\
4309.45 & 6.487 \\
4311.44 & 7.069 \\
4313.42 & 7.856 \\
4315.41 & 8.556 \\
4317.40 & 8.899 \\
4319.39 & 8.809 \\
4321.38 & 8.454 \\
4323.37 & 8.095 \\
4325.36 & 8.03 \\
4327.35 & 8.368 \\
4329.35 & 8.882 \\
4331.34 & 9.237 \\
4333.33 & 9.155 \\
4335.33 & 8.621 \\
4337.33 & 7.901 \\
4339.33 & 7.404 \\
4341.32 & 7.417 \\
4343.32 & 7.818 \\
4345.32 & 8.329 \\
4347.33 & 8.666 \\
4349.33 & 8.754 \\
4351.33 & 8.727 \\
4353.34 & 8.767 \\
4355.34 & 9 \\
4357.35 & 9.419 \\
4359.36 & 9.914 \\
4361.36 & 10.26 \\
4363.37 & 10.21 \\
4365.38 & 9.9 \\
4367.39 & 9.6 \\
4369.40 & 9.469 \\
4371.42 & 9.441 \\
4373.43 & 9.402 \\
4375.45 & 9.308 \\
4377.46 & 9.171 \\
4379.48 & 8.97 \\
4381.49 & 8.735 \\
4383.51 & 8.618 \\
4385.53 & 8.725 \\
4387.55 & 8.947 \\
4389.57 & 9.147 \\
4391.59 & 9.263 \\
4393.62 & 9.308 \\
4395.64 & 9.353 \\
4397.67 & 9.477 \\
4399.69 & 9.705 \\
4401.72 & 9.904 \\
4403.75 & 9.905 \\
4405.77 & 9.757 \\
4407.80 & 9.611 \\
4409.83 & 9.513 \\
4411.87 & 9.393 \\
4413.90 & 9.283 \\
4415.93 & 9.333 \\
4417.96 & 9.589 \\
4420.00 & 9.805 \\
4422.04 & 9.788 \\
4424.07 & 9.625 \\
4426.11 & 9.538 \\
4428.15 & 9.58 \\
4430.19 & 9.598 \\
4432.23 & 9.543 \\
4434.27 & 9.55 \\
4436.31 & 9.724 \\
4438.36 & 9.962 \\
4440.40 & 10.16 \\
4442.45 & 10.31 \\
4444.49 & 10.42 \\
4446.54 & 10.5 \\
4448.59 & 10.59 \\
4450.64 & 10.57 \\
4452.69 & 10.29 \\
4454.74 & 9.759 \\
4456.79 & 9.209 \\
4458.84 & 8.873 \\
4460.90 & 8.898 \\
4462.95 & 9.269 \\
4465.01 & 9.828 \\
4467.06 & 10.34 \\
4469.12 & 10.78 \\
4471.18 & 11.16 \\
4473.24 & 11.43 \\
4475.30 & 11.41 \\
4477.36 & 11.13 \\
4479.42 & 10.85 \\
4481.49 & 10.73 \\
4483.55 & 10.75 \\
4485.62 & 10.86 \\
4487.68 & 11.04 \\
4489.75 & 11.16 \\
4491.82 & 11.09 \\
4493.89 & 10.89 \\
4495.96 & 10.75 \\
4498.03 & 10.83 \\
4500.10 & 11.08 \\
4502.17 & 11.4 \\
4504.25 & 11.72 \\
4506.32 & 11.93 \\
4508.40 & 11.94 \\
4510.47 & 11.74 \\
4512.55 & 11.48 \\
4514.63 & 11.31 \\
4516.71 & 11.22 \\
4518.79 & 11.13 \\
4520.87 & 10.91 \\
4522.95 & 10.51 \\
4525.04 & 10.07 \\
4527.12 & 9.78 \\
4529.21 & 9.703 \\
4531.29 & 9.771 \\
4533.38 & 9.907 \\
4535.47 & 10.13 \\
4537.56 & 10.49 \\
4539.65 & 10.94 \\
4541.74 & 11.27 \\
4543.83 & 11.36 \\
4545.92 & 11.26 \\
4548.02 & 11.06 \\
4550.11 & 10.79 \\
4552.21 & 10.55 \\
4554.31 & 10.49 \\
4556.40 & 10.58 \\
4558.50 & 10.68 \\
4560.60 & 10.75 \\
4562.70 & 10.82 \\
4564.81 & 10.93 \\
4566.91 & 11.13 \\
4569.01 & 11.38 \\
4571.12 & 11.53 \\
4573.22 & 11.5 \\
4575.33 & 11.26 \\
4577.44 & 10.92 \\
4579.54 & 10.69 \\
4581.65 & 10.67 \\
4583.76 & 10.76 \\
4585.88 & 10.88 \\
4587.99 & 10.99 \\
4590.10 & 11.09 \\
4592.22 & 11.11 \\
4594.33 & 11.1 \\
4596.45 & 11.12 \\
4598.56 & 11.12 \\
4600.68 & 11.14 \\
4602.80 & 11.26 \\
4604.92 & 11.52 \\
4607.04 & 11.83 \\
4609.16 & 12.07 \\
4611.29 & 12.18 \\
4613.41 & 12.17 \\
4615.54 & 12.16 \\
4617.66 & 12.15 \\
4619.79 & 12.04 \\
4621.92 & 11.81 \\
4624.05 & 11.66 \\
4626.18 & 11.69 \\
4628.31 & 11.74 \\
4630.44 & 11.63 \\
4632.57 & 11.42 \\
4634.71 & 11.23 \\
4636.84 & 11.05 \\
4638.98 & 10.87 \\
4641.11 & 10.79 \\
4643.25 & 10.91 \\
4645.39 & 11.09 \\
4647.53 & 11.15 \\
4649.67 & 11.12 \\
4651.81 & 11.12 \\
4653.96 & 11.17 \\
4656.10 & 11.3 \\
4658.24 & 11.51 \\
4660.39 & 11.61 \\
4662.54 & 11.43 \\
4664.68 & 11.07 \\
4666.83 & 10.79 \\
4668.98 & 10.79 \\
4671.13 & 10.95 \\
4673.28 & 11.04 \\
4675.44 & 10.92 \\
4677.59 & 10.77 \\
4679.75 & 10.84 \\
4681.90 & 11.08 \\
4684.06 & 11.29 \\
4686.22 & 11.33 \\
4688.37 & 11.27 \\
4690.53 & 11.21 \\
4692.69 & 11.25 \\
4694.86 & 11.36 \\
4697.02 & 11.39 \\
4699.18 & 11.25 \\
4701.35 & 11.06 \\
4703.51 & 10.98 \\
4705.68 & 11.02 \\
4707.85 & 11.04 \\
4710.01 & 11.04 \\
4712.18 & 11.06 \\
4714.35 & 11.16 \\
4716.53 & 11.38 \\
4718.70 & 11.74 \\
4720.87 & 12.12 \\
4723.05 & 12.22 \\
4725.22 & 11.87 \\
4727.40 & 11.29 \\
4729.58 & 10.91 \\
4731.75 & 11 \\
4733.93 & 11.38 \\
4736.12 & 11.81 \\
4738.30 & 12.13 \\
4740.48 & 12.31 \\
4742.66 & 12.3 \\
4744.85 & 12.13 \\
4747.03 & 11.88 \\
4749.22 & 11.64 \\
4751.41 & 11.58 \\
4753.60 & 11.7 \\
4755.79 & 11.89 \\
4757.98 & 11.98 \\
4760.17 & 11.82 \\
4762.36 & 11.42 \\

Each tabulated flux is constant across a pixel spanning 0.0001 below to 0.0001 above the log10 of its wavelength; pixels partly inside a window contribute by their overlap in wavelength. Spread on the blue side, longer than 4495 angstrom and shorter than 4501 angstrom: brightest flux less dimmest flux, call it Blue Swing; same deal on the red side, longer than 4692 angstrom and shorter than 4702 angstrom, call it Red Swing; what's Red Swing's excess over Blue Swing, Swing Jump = 0.0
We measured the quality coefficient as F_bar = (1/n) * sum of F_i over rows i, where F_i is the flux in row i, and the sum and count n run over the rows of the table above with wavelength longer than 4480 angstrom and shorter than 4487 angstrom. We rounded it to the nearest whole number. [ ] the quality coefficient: 11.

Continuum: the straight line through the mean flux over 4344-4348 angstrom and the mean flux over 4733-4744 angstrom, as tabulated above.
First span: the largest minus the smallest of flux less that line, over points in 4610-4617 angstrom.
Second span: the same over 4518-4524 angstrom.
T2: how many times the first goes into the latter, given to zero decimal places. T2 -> 11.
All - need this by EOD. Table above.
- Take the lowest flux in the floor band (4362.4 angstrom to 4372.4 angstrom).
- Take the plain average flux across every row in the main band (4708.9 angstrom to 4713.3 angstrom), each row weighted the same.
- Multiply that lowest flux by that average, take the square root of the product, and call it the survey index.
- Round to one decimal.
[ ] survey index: 10.2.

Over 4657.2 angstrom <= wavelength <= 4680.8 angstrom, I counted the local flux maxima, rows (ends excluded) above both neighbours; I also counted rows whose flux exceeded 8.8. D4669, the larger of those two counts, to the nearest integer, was 11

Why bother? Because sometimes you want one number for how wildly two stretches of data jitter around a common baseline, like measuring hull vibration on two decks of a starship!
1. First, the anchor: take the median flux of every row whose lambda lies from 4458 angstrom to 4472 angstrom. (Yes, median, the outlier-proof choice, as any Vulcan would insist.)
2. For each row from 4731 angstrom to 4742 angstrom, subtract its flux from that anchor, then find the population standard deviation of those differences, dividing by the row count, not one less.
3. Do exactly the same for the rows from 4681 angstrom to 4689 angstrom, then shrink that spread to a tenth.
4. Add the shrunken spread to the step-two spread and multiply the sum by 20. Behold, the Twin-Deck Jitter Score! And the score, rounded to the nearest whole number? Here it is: 10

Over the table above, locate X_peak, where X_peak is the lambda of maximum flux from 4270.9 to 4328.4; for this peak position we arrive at 4317.40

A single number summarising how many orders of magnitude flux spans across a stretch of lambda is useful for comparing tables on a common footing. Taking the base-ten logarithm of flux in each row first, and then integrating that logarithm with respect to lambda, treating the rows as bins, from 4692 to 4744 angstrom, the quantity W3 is 55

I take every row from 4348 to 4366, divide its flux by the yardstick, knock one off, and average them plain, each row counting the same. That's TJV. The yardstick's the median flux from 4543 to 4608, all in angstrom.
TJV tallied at -0.15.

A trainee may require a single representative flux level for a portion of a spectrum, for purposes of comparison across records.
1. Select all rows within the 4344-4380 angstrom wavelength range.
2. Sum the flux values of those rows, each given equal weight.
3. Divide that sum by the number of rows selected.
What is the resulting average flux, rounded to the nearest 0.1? 9.3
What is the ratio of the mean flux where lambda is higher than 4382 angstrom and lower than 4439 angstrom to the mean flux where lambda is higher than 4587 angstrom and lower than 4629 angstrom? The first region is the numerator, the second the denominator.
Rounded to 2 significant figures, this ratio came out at 0.82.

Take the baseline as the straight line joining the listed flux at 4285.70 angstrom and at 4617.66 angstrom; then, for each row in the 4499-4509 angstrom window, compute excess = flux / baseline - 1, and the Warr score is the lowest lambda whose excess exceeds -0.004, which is 4500.10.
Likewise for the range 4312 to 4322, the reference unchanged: 4317.40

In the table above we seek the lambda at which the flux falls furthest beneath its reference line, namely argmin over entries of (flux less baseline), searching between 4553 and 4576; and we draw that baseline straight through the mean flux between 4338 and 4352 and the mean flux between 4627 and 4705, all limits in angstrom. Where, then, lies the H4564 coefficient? 4554.31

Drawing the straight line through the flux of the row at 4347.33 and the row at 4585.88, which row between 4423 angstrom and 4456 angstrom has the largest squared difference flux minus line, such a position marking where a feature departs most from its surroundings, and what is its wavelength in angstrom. 4448.59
